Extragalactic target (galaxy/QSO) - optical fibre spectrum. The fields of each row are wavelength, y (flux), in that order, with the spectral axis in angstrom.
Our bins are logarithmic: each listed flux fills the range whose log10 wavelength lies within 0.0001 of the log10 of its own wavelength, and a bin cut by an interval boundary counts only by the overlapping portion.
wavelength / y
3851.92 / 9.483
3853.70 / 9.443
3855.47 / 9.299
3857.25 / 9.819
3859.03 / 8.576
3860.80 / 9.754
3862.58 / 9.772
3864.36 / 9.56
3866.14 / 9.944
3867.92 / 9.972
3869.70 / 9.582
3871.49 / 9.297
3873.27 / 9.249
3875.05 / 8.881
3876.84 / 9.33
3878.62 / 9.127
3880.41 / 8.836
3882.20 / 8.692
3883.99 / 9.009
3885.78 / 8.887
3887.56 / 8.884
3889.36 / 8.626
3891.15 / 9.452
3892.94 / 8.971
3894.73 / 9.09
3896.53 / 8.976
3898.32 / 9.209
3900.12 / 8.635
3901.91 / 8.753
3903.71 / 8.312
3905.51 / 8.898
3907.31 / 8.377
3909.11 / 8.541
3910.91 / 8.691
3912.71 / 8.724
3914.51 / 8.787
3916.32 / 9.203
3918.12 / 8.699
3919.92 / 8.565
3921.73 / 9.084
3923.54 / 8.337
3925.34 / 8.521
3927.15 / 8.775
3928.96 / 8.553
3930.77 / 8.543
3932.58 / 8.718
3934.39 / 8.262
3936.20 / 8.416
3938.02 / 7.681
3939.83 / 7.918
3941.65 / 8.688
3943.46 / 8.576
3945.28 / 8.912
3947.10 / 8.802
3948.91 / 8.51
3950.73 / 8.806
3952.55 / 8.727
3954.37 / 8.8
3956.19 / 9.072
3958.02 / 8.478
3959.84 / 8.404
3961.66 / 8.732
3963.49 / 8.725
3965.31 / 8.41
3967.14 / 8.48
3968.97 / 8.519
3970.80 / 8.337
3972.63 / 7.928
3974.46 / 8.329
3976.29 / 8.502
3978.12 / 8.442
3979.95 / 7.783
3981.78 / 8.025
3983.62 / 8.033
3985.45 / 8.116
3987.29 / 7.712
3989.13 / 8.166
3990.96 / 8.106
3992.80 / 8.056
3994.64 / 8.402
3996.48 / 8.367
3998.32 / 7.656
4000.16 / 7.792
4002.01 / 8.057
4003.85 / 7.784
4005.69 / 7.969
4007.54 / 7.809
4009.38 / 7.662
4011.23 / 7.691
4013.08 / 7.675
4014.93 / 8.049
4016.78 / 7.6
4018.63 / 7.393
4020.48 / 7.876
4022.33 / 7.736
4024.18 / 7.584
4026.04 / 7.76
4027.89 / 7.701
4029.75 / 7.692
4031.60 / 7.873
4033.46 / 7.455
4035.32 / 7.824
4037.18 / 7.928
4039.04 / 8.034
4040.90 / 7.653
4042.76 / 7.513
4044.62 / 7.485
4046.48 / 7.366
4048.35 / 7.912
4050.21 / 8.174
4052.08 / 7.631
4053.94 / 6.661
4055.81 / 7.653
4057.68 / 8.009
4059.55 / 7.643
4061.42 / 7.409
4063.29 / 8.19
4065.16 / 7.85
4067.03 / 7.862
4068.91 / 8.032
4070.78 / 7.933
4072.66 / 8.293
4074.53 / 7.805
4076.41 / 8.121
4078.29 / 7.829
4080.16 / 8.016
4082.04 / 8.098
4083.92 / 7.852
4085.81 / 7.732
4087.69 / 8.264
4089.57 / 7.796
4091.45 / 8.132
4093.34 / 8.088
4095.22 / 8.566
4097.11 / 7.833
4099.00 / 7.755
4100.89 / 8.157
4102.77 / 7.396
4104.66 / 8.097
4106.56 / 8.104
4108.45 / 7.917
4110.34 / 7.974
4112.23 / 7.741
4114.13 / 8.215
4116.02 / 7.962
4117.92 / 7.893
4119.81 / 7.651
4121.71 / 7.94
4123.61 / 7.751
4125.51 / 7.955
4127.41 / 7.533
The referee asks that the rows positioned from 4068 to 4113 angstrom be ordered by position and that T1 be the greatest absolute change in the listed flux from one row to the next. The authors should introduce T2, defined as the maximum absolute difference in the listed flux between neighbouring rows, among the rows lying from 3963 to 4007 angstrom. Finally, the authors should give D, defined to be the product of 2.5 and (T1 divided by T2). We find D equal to 2.68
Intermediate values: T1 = 0.761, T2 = 0.71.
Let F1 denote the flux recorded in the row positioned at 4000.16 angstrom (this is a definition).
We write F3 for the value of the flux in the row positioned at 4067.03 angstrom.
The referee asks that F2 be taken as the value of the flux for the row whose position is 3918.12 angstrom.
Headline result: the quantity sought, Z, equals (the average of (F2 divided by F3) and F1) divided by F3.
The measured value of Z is 0.566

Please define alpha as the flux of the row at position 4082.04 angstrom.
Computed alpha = 8.098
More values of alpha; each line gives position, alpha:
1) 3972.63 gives 7.928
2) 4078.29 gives 7.829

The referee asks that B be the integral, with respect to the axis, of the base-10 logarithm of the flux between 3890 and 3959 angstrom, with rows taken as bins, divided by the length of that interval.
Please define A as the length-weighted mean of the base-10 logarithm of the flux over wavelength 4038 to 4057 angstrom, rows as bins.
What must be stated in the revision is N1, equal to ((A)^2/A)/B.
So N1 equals 0.94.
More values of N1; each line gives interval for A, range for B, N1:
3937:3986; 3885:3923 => 0.98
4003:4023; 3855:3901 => 0.92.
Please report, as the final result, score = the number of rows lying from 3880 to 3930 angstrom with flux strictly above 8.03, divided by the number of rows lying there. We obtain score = 1.00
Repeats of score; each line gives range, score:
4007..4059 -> 0.11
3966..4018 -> 0.54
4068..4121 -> 0.43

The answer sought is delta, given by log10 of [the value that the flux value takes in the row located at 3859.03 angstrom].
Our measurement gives 0.933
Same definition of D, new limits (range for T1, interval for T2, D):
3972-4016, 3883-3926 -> 2.15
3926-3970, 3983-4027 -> 2.71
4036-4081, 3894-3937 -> 3.32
